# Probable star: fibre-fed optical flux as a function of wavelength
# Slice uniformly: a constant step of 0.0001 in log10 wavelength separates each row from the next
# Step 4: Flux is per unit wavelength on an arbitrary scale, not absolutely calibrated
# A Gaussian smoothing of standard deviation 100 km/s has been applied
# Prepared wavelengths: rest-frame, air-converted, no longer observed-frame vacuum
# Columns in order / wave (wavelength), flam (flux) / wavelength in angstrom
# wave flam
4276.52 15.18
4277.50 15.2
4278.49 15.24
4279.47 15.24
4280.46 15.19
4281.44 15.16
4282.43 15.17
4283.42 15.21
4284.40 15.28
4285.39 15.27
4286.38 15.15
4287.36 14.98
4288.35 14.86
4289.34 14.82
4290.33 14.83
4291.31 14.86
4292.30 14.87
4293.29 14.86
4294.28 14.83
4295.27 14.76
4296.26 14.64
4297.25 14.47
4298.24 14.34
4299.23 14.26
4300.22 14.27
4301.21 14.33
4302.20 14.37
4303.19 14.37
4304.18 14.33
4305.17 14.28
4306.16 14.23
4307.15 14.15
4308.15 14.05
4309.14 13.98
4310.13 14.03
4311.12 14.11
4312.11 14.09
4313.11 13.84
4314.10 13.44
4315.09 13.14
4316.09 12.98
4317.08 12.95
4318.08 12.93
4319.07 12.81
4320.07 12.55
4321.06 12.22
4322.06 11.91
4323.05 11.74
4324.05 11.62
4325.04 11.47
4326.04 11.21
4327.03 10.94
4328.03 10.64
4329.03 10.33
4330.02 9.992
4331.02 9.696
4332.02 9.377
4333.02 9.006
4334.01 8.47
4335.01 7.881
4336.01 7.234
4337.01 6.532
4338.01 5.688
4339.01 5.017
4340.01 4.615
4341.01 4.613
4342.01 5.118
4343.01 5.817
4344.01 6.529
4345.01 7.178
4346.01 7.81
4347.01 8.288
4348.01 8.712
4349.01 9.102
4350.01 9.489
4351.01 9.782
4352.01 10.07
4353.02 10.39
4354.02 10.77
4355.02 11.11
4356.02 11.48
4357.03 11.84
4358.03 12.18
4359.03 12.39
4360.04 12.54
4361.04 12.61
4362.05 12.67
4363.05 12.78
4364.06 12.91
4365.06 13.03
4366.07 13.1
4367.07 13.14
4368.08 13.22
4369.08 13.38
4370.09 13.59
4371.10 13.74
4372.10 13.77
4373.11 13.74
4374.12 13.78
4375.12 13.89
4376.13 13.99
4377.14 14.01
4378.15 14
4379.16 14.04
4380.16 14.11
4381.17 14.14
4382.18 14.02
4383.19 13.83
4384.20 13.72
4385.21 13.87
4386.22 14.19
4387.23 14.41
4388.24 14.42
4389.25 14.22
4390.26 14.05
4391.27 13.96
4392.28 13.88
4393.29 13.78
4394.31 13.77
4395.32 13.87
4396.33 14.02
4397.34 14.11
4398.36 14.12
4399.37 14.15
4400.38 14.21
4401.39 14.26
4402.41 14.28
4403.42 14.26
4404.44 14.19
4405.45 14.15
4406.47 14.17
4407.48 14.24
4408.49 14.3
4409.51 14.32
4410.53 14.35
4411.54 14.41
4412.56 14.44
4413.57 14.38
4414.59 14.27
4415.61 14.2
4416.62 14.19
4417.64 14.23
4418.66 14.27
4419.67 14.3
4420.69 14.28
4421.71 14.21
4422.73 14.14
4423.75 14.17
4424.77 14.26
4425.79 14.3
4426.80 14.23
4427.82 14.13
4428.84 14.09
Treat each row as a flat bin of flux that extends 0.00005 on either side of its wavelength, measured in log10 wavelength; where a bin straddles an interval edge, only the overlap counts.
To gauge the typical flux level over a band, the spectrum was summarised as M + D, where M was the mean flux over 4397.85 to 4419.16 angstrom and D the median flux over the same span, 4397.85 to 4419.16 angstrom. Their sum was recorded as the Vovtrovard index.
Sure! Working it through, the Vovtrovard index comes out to 28.5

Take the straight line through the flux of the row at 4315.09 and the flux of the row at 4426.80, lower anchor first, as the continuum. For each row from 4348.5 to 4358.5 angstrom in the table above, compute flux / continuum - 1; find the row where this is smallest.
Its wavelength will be 4349.01 angstrom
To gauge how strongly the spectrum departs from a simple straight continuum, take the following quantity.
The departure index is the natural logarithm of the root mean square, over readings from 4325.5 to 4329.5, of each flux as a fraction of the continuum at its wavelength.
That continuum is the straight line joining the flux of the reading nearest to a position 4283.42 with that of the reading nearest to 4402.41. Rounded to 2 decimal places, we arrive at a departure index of -0.32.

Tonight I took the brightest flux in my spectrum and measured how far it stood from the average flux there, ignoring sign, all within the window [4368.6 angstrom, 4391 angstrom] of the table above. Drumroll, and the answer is 0.47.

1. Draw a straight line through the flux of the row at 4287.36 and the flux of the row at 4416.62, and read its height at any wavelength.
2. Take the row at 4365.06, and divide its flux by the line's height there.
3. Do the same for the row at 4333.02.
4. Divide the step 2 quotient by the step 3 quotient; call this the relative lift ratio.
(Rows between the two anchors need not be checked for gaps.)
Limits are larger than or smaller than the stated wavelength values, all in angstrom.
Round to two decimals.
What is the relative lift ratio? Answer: 1.47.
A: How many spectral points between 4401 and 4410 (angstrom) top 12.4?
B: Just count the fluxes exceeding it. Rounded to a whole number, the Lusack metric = 9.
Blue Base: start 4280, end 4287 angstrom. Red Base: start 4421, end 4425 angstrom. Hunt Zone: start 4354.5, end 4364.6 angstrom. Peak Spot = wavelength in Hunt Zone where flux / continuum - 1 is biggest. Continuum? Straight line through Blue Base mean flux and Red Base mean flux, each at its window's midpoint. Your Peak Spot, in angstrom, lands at 4364.06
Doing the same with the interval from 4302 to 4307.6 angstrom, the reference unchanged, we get 4303.19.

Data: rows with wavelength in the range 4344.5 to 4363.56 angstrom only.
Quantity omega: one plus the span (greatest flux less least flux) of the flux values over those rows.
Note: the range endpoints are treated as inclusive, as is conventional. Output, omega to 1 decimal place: 6.6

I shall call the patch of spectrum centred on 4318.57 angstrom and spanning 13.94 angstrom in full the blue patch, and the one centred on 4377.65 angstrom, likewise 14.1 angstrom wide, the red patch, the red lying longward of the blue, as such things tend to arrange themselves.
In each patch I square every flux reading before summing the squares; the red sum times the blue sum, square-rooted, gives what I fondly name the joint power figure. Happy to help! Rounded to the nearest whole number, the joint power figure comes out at 2477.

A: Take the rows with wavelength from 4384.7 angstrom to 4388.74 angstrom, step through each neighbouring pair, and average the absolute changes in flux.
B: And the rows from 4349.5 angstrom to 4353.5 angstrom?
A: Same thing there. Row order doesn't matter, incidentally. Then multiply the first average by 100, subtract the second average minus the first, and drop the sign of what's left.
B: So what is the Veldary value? 18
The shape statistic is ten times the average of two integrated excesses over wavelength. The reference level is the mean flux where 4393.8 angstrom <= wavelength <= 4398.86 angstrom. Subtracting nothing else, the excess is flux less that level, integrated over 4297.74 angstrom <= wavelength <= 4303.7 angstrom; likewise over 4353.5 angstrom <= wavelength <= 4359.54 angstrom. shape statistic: -60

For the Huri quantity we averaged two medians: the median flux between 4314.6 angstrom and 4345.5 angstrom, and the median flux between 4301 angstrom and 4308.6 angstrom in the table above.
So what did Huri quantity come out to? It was 12.1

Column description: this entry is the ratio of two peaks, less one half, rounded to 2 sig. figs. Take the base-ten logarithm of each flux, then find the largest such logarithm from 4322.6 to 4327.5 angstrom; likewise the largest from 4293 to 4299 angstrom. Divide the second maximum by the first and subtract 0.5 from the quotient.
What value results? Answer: 0.60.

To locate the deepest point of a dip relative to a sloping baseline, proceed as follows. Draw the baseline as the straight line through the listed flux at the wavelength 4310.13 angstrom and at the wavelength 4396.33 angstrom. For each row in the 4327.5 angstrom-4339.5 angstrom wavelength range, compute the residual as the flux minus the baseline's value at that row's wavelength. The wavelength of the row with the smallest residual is 4339.01 angstrom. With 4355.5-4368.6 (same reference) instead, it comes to 4356.02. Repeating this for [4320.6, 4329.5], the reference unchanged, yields 4329.03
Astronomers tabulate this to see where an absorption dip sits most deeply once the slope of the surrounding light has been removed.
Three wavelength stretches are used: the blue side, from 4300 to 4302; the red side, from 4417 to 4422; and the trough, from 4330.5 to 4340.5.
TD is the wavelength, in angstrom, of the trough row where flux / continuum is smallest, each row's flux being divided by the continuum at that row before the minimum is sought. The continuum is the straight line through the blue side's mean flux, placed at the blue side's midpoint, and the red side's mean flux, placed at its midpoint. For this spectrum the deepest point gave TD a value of 4340.01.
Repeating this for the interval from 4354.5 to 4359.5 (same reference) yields 4355.02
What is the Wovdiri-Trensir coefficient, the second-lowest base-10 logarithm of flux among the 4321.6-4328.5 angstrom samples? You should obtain 1.039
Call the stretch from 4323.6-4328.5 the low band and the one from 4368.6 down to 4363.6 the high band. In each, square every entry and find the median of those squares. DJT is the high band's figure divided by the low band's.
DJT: 1.37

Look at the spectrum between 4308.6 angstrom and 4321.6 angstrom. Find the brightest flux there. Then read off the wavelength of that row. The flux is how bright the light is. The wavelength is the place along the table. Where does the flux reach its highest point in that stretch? 4311.12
